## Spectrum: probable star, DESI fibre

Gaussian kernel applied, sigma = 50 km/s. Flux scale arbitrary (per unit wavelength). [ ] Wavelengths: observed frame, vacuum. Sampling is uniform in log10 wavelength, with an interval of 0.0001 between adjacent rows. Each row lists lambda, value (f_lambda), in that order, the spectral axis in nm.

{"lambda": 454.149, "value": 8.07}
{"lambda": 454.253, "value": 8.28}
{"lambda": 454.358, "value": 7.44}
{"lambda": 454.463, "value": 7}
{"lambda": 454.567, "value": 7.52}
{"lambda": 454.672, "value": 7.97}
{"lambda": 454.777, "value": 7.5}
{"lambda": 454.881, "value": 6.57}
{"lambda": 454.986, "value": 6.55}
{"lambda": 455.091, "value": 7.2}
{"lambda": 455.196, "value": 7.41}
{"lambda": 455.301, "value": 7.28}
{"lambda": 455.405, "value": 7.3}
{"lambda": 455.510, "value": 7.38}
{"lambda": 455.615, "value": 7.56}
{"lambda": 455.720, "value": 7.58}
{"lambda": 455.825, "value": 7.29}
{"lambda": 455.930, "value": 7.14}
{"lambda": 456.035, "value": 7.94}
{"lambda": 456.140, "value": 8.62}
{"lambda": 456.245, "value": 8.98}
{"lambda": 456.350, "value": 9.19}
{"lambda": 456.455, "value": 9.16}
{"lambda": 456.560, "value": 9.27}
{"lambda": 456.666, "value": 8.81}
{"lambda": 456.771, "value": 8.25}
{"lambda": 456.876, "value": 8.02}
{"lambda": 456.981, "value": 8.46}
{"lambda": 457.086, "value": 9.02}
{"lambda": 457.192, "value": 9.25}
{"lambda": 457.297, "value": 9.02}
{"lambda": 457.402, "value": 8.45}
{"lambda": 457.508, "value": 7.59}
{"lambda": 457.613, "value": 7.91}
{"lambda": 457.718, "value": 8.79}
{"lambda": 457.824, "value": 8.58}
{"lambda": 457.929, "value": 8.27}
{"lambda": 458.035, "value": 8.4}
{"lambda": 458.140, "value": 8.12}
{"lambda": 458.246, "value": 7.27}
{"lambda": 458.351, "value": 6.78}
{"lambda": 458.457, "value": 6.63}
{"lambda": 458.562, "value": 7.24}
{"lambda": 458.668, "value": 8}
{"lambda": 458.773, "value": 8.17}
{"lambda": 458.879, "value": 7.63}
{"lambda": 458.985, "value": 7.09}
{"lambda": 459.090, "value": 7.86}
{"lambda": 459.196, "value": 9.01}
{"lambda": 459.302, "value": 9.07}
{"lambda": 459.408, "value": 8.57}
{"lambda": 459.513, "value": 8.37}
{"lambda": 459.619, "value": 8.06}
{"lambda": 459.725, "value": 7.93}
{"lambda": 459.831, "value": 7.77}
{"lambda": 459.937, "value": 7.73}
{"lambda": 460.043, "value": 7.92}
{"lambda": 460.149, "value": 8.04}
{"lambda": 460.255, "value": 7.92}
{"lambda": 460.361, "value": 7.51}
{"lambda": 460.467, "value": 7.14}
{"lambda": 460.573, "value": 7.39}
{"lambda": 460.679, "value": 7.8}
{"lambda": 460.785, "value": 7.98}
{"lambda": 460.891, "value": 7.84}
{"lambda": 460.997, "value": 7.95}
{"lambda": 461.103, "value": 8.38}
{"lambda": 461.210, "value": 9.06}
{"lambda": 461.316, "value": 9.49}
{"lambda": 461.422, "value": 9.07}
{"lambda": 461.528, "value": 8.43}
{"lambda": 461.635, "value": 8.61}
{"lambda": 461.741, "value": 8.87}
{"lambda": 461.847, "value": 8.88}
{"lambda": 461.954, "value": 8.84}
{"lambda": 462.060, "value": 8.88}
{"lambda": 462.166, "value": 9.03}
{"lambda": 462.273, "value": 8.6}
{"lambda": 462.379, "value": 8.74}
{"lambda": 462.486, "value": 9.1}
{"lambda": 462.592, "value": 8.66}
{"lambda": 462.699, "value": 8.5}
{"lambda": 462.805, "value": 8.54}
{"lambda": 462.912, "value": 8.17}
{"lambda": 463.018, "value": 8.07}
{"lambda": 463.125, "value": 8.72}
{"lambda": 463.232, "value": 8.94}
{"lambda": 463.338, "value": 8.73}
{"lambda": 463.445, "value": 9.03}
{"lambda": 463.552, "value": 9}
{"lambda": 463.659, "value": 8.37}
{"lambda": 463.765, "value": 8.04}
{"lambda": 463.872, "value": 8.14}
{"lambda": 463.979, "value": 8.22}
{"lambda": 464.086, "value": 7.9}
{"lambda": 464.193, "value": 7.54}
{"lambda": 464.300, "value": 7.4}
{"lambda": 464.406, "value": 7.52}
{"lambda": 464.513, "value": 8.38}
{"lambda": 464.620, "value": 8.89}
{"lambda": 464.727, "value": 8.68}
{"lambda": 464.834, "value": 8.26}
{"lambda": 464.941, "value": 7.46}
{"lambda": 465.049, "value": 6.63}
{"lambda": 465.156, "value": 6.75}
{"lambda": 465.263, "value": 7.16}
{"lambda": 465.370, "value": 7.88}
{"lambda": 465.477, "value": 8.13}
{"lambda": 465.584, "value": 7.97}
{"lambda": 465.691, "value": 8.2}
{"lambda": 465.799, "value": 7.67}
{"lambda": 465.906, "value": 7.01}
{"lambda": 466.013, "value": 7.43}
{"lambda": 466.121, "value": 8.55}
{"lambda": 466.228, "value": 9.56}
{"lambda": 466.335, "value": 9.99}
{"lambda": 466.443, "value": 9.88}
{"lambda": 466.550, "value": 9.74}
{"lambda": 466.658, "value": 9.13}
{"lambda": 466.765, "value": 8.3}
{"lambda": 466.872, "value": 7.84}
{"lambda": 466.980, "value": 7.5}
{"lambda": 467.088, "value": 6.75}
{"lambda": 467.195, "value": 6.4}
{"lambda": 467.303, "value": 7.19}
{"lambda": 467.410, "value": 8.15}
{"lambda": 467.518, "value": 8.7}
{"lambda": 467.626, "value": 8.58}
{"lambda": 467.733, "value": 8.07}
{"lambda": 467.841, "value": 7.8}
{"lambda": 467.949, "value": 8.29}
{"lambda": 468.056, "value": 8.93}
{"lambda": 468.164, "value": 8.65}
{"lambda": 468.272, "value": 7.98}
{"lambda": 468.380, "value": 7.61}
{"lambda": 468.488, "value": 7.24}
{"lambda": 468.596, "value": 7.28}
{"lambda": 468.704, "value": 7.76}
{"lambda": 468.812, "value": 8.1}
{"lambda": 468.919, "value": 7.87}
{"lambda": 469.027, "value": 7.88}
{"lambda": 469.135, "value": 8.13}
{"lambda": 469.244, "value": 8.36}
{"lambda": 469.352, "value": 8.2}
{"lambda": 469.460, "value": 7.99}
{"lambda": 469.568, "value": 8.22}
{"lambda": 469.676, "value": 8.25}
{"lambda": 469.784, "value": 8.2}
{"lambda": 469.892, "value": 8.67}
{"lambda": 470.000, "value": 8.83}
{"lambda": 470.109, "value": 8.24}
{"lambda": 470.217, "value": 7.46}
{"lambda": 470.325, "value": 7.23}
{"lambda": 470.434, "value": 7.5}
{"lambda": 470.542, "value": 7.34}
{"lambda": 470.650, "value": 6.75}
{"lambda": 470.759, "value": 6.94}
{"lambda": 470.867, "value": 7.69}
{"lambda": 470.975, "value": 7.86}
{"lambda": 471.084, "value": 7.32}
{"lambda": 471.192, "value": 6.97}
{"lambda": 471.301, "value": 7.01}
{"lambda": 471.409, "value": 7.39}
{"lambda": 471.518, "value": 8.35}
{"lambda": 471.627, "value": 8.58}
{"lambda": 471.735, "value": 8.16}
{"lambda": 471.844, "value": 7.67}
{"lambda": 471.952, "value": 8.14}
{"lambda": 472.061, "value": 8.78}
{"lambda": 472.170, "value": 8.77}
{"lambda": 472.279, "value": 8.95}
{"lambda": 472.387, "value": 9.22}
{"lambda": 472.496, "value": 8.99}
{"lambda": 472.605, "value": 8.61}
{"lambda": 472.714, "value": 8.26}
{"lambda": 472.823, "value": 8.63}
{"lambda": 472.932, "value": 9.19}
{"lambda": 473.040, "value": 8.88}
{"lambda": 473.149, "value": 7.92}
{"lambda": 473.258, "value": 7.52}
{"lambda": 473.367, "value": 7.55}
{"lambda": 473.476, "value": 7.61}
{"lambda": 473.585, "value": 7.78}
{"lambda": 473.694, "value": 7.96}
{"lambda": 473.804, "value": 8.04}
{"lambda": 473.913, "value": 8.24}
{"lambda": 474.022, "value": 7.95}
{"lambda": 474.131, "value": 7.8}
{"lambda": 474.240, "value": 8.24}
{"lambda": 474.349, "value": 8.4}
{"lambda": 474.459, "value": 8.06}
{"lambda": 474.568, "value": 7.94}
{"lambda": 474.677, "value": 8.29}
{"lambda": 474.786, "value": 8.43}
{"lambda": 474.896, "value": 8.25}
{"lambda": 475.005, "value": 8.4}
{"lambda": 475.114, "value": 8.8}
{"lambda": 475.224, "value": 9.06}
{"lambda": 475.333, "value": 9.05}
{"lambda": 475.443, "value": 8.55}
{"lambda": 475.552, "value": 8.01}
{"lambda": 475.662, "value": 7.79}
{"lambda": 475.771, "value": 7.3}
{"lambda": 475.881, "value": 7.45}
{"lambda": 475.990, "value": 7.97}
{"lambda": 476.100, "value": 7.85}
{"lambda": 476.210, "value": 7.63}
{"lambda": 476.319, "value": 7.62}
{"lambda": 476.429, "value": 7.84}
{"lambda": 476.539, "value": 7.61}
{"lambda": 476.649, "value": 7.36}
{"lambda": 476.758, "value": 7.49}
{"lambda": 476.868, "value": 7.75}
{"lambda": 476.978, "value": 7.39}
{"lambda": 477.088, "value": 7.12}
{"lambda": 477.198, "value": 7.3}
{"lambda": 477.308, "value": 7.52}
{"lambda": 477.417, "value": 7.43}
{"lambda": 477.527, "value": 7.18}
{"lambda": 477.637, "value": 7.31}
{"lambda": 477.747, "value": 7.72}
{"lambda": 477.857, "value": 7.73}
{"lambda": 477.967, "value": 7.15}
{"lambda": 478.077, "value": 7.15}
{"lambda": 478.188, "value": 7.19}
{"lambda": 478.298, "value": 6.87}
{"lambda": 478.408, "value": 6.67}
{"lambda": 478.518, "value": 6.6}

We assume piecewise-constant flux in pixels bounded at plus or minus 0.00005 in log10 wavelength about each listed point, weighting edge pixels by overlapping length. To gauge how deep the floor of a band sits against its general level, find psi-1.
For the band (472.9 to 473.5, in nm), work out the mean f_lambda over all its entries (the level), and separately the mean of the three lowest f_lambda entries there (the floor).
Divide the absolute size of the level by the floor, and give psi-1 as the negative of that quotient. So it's -1.07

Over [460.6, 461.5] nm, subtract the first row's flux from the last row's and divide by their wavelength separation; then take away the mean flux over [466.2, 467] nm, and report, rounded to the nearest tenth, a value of -7.3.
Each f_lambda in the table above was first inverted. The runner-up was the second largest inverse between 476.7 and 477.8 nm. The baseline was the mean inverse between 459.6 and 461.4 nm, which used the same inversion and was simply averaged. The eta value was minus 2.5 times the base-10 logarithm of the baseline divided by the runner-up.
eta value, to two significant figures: 0.11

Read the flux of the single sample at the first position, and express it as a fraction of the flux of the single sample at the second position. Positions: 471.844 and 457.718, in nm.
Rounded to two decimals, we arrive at 0.87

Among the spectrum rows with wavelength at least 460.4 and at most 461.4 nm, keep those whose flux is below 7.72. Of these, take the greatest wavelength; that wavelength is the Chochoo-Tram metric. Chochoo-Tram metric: 460.573 nm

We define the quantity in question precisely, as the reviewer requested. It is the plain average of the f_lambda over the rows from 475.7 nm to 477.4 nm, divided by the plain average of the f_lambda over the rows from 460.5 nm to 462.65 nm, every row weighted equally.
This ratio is 0.88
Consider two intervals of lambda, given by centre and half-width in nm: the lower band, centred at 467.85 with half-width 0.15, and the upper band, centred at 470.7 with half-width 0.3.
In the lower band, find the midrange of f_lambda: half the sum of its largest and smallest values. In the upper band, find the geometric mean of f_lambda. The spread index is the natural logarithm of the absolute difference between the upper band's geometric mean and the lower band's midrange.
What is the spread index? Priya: -0.3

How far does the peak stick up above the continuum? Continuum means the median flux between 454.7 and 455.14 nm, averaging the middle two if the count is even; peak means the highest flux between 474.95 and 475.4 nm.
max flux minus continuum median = 2.2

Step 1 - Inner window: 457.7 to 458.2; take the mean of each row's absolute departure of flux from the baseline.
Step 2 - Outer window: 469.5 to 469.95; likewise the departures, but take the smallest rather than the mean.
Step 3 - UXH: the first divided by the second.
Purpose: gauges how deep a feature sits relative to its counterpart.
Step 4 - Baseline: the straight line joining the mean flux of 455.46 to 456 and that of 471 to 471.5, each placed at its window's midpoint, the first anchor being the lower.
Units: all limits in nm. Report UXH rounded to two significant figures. 1.1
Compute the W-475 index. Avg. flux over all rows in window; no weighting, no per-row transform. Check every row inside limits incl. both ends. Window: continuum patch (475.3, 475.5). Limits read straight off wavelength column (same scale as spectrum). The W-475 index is 8.8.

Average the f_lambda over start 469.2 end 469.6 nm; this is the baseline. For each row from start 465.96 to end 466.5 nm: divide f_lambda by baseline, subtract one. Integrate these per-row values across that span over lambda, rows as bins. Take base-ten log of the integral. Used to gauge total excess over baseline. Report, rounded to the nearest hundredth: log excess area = -1.23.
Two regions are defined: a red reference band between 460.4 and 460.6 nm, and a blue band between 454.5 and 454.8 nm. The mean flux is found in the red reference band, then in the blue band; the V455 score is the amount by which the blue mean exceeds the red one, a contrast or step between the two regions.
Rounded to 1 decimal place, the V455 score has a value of 0.4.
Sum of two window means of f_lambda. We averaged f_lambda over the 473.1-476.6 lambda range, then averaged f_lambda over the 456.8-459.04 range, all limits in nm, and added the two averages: 16.1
